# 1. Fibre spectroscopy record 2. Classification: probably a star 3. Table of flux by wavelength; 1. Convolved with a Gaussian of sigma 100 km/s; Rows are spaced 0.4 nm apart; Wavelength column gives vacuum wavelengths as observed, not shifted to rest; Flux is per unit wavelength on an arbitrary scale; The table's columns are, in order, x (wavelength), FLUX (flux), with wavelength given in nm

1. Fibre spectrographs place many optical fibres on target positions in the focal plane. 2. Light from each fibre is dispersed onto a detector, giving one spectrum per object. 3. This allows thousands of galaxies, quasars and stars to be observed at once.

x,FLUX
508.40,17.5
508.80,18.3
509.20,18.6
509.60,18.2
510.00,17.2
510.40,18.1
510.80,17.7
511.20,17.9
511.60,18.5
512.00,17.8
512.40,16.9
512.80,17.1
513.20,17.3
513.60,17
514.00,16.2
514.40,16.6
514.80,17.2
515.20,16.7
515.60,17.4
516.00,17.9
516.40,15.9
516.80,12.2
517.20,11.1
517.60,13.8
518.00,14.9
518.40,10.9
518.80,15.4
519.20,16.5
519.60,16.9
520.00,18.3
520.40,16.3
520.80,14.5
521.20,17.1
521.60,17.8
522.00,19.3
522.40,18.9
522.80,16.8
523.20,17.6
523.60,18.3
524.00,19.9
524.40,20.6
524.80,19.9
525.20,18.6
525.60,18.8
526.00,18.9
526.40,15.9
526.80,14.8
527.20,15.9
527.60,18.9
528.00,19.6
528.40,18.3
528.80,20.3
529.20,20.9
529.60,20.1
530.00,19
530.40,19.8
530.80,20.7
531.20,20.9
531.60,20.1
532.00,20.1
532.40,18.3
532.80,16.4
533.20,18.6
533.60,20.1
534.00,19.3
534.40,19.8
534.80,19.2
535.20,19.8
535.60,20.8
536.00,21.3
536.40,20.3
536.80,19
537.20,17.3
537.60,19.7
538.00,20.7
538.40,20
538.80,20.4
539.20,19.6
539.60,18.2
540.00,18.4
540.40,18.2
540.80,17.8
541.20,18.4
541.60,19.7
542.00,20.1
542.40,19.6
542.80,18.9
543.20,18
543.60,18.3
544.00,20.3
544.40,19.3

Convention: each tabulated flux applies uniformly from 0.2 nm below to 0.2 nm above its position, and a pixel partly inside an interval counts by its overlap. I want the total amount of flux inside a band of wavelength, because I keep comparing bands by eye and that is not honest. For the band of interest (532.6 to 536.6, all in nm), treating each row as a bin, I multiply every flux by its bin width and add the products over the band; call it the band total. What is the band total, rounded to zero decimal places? 78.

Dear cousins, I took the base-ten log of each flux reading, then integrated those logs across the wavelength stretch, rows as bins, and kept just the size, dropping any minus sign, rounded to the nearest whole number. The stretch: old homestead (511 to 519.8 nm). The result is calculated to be 11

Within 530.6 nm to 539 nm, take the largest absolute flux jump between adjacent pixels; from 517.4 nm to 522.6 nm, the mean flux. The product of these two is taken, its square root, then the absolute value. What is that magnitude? 6.24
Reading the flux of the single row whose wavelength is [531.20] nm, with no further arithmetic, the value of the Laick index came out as 20.9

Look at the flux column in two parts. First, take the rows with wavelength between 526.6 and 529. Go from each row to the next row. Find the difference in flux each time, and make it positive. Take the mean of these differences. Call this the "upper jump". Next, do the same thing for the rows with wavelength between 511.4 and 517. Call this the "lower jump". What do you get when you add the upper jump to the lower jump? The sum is 2.50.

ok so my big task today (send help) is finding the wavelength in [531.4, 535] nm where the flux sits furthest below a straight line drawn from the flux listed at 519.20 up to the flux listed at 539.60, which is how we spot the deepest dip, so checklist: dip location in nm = 532.80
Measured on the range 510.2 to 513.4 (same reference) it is 512.40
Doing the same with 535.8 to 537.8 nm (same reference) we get 537.20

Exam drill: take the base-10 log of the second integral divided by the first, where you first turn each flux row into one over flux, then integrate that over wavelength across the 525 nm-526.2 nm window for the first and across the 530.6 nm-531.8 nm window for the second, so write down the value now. -0.04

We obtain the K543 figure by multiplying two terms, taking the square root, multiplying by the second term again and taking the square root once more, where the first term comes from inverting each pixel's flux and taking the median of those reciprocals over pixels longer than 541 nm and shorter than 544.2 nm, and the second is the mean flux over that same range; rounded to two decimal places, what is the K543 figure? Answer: 4.37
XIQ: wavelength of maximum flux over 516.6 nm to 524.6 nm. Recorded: 524.40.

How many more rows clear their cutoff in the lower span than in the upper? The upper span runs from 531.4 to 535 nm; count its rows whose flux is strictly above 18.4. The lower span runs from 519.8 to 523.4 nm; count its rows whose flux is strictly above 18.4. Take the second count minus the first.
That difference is -5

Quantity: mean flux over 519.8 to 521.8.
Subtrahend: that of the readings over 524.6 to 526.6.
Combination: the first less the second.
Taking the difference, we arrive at -1.6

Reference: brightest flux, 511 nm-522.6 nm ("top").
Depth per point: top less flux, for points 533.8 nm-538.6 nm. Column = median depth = -0.5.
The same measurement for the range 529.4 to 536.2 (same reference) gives -0.5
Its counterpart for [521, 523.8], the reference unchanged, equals 1.5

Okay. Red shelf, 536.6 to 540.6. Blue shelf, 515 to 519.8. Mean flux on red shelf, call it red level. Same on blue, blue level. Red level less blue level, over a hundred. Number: 0.042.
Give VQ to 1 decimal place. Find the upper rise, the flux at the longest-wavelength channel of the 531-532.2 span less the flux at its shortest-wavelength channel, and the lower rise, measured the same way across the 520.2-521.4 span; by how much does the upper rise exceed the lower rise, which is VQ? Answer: -1.6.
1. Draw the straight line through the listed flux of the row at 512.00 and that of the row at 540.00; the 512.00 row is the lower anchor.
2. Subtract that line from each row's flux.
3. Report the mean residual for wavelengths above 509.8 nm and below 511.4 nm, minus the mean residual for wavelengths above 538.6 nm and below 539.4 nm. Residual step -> -1.7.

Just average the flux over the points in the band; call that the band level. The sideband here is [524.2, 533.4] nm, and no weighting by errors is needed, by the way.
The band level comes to 18.9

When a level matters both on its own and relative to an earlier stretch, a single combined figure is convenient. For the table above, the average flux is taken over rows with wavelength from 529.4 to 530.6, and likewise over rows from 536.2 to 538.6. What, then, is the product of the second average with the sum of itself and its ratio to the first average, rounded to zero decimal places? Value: 400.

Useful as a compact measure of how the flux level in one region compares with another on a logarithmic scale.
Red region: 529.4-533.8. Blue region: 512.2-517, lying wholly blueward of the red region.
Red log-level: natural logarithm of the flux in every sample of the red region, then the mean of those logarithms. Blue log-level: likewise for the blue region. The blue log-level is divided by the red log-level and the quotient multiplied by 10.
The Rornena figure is 9.44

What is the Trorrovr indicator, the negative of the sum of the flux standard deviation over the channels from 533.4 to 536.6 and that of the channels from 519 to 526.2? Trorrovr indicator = -2.2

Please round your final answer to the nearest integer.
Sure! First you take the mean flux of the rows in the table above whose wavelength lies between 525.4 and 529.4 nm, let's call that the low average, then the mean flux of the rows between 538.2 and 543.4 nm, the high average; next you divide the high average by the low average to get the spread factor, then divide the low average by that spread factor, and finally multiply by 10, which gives 175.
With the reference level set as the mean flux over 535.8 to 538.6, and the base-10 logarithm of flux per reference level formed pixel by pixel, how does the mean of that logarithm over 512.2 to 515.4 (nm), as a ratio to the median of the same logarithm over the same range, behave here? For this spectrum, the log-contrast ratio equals 1.0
